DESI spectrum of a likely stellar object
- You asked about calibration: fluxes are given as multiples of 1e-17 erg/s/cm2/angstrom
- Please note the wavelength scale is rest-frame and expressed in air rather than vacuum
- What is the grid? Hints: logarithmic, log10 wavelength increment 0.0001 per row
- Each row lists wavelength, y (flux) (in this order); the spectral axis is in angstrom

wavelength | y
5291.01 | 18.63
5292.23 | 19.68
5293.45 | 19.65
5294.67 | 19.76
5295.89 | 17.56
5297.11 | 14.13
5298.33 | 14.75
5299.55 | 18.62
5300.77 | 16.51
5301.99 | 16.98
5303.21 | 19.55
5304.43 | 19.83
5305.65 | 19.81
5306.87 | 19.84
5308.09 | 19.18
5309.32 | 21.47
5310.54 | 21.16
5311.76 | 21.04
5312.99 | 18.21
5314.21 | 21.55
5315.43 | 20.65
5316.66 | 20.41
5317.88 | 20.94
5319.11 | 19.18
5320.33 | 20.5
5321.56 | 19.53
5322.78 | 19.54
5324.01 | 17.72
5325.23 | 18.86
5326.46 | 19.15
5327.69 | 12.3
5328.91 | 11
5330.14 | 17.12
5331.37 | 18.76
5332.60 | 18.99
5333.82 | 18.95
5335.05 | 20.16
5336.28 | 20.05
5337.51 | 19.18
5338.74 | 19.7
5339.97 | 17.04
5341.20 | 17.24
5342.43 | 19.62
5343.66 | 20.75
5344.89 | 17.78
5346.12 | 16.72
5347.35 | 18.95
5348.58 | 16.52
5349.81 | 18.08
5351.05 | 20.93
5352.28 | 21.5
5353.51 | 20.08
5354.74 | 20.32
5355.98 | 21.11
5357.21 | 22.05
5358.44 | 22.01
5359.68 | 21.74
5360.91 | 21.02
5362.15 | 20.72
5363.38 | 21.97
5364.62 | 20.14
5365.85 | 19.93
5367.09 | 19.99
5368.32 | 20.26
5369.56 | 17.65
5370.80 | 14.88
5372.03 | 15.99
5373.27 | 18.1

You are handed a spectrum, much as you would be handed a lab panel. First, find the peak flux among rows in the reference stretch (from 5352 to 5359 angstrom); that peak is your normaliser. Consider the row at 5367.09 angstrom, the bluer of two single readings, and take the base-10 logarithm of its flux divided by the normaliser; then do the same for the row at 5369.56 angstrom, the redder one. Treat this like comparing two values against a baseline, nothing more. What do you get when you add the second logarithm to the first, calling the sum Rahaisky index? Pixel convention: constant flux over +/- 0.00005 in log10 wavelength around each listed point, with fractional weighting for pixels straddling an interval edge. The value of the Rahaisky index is -0.14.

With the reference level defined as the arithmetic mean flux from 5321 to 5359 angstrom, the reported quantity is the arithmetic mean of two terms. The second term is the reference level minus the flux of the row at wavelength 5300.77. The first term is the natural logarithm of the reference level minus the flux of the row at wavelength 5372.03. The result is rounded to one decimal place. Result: 1.6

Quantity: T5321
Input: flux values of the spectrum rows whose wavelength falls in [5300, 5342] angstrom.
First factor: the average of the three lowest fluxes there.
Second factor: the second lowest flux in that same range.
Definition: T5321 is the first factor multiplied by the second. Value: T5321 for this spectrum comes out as 163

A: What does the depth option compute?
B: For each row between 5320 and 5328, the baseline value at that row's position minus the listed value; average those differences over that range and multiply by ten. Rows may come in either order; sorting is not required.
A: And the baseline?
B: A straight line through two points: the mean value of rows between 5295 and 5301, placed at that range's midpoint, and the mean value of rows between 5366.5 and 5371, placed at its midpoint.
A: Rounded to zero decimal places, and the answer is -12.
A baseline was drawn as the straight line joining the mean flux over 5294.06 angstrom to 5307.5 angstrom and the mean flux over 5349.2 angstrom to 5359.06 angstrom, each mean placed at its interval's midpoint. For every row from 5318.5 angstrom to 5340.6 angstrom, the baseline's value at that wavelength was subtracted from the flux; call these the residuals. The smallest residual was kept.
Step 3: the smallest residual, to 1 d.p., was -8.4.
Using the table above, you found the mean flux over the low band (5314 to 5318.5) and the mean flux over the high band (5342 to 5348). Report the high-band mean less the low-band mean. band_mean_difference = -2.1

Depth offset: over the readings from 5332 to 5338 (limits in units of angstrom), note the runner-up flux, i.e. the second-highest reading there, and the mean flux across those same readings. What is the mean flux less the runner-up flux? -0.6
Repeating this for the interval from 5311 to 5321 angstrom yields -0.7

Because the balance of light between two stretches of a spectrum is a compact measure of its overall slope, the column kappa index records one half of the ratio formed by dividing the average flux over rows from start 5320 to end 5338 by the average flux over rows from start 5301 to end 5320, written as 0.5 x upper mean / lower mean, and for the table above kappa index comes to 0.453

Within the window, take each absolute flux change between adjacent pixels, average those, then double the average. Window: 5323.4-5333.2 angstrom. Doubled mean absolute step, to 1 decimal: 5.0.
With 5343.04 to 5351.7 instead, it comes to 4.4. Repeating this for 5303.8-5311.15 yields 1.3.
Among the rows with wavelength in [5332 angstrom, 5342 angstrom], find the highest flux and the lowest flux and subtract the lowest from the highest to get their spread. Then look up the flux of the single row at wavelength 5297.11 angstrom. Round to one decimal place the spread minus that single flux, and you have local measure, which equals -11.0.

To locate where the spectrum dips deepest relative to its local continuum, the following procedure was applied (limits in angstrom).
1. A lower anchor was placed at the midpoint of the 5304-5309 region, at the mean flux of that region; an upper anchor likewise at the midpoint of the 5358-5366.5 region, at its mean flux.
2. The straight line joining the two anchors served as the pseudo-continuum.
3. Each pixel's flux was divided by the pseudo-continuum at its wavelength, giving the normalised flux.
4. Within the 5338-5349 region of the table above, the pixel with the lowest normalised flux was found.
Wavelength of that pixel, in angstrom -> 5348.58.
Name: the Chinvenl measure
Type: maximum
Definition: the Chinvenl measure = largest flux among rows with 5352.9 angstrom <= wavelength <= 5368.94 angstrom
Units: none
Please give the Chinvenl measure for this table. 22.05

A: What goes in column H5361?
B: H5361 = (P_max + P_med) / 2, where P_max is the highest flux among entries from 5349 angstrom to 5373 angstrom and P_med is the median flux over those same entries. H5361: 21.2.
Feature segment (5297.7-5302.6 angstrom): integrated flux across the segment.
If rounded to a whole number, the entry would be 82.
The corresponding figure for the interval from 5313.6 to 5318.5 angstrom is 102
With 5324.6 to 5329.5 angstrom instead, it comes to 75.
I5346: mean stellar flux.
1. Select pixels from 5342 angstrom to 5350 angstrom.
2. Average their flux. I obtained 18.3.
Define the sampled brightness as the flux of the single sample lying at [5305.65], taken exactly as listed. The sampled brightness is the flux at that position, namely 19.81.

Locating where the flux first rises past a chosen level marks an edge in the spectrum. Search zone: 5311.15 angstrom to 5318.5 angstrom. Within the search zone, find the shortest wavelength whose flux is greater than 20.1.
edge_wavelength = 5311.76 angstrom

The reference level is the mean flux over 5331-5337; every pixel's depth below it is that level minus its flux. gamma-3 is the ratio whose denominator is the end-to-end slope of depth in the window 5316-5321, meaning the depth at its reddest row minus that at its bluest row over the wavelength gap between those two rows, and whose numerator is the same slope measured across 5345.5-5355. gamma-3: 17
